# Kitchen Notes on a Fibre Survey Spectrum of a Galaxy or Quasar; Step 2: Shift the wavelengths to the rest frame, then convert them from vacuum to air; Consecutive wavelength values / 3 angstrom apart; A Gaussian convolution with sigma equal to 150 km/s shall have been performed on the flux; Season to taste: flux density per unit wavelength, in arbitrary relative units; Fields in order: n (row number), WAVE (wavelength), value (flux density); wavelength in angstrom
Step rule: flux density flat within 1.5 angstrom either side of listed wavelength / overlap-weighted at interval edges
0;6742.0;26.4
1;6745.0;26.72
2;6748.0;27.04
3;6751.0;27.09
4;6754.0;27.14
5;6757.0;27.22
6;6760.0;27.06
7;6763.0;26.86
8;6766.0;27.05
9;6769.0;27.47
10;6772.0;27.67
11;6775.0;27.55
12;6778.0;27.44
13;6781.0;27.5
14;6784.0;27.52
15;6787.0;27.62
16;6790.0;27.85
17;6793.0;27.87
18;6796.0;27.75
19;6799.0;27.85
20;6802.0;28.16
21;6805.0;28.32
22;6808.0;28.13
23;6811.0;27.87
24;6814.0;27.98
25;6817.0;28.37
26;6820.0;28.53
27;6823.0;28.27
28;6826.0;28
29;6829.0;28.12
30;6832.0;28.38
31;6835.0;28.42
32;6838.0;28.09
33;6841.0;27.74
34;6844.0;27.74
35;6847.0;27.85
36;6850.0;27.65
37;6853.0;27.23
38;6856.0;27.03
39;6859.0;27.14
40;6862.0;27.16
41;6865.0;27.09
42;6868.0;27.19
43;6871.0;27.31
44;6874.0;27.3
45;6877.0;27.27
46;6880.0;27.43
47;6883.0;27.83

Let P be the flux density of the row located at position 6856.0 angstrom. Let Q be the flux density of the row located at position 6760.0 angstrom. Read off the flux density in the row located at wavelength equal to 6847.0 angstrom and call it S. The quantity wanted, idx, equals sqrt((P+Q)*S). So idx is 38.8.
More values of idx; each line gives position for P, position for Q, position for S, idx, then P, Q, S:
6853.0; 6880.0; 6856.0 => 38.4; 27.23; 27.43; 27.03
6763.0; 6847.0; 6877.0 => 38.6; 26.86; 27.85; 27.27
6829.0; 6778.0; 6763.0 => 38.6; 28.12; 27.44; 26.86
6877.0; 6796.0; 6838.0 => 39.3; 27.27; 27.75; 28.09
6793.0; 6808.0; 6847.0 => 39.5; 27.87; 28.13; 27.85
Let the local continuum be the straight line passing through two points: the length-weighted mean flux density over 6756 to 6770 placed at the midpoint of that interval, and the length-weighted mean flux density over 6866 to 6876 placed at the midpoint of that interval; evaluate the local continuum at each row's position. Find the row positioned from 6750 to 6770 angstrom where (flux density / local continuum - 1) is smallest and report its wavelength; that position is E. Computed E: 6763.0 angstrom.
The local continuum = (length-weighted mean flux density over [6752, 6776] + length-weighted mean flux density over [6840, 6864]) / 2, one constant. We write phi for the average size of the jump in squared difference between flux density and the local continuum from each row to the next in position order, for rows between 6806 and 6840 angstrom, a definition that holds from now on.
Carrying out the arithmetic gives 0.38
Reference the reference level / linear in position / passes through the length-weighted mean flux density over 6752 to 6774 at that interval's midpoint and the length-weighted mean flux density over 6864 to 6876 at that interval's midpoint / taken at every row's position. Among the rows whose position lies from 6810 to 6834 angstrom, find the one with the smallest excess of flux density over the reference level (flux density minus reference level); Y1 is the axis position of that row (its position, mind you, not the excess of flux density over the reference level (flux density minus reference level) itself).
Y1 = 6811.0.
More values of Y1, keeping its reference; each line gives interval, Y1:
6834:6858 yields 6856.0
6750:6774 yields 6763.0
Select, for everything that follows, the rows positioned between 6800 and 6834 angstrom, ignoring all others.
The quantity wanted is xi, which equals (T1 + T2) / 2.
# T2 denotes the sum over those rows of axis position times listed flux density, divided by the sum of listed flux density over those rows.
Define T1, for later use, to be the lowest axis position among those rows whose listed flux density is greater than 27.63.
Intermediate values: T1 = 6802.0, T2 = 6817.0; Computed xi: 6809.5 angstrom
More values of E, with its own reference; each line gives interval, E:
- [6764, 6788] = 6766.0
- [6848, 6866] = 6856.0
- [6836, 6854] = 6853.0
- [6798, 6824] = 6799.0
